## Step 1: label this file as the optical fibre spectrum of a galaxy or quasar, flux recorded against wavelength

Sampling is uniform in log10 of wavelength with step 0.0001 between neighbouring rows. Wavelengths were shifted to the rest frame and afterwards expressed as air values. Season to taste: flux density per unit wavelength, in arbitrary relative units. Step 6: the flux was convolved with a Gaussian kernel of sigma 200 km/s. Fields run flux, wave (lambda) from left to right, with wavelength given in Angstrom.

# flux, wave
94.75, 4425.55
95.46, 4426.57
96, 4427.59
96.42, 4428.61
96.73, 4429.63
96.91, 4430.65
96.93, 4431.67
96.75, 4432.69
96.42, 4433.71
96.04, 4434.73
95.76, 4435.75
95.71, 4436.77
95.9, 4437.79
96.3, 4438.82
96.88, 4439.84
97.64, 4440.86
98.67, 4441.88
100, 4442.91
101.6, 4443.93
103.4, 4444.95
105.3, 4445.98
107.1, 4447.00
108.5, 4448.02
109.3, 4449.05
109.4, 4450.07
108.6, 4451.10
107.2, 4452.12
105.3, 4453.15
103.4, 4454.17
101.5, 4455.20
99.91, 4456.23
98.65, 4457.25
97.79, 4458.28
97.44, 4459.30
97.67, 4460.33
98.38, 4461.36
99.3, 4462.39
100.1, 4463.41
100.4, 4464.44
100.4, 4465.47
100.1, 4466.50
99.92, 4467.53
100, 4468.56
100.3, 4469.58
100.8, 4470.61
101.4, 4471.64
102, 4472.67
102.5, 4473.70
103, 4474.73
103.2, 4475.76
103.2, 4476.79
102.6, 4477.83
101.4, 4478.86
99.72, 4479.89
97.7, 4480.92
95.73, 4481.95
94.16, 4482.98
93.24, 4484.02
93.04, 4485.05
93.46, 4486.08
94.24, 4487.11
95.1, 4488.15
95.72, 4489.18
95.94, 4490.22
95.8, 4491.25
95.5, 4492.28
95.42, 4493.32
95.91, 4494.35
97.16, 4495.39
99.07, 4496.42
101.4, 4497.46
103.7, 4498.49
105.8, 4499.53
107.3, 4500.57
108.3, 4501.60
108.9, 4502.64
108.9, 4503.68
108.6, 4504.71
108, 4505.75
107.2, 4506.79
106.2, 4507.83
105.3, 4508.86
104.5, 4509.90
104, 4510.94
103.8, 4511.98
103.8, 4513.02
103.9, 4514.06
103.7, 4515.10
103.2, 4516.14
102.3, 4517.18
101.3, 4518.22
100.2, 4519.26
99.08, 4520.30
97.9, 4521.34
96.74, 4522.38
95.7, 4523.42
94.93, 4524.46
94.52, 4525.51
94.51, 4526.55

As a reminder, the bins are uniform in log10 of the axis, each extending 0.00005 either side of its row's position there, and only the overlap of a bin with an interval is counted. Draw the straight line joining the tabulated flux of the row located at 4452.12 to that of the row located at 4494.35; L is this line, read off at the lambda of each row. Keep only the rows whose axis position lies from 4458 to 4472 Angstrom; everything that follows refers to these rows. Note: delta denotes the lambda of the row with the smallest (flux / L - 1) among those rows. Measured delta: 4459.30 Angstrom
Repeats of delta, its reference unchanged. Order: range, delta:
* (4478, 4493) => 4484.02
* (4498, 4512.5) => 4498.49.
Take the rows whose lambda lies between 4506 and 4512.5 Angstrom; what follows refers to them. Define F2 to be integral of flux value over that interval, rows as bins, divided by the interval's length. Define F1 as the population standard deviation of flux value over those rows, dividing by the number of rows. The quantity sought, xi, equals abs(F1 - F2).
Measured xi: 104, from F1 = 1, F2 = 105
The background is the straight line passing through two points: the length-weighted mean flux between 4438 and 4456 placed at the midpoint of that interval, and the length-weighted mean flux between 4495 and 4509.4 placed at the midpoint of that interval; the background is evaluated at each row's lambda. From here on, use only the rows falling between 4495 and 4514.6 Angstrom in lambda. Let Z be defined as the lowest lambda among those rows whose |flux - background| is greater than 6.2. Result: 4495.39 Angstrom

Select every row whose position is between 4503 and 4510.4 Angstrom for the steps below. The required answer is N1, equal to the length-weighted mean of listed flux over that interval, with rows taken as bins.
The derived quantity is 107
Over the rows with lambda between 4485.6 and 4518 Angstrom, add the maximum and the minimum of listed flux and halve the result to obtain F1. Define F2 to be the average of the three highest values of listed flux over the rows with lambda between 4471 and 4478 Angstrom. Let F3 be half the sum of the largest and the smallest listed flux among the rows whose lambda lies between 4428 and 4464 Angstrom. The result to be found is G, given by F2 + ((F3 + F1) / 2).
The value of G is 205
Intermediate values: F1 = 101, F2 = 103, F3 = 103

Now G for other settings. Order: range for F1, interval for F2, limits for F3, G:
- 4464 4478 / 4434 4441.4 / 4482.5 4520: 198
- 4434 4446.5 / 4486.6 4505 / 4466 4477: 210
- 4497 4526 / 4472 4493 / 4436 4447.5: 205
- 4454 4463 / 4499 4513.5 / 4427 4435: 207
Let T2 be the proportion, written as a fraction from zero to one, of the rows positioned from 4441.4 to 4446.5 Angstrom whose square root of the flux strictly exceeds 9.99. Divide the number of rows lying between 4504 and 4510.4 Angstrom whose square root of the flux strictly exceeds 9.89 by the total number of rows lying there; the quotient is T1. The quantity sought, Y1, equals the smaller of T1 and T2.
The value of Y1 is 0.8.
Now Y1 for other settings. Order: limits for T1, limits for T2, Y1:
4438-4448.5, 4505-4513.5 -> 0.7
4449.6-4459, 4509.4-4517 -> 0.9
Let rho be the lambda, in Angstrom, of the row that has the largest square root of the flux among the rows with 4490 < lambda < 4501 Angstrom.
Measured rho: 4500.57 Angstrom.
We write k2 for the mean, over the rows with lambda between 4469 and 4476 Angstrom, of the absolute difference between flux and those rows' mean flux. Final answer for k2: 0.9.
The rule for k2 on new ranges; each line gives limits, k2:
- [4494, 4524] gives 3.3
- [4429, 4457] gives 4.3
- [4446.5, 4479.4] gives 2.8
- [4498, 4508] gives 1.3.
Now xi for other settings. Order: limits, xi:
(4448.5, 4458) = 101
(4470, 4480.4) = 101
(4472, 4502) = 95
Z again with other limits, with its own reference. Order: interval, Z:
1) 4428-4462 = 4433.71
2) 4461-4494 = 4480.92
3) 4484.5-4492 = 4485.05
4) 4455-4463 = 4459.30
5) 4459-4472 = 4459.30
